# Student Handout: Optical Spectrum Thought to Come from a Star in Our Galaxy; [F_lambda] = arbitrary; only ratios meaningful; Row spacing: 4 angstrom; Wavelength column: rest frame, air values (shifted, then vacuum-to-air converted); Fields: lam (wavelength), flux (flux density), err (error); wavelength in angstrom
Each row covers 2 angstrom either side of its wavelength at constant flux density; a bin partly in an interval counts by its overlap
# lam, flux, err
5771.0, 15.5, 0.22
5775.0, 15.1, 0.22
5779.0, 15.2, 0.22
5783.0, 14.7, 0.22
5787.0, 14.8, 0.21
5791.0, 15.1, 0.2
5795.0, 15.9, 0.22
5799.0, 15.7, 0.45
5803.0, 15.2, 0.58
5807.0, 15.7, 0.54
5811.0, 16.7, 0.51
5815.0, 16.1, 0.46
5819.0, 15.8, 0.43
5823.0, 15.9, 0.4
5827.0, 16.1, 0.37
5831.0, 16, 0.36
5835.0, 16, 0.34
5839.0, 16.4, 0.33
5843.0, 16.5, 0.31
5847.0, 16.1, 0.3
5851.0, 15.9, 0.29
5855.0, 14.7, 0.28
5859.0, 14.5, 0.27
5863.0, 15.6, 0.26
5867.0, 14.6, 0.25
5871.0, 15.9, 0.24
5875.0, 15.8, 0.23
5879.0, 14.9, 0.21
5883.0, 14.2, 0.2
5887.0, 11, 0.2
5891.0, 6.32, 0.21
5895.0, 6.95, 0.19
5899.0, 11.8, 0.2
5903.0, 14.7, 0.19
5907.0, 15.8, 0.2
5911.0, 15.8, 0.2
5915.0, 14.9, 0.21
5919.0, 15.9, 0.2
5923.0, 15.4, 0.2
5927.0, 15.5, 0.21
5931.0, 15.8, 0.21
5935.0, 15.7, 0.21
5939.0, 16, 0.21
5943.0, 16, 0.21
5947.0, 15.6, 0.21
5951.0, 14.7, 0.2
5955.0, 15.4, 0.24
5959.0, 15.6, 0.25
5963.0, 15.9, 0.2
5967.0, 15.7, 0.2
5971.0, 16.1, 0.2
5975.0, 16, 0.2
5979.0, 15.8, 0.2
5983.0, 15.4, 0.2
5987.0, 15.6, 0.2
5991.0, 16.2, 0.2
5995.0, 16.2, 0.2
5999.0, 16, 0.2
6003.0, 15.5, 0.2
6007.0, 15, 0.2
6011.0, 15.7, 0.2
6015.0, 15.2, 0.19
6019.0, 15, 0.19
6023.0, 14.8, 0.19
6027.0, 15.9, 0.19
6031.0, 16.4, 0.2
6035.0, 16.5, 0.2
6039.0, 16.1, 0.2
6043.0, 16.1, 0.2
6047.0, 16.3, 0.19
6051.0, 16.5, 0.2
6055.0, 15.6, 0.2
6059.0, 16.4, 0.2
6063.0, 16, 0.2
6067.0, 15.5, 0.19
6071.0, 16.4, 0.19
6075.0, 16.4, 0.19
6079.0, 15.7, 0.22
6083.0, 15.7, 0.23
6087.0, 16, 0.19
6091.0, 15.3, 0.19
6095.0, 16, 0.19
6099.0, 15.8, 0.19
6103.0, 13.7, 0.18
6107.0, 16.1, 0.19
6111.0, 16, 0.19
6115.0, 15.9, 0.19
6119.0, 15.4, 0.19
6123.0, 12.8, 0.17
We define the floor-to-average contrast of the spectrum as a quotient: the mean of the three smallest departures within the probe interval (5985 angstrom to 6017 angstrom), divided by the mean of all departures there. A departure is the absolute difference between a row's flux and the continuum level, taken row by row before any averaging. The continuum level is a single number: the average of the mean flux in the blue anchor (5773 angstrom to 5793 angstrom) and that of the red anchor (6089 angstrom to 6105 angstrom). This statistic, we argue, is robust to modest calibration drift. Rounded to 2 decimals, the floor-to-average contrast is 0.33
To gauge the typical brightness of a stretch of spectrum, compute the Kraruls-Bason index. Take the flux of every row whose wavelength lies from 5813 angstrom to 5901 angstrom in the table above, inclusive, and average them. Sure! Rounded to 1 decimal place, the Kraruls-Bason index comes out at 14.4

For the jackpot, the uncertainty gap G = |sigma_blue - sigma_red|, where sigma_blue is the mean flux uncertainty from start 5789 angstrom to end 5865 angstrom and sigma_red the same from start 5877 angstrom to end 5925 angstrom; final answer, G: 0.16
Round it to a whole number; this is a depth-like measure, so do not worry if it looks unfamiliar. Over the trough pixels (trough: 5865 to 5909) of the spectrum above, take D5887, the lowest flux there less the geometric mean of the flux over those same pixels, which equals -6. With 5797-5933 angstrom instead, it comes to -8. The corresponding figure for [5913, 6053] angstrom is -1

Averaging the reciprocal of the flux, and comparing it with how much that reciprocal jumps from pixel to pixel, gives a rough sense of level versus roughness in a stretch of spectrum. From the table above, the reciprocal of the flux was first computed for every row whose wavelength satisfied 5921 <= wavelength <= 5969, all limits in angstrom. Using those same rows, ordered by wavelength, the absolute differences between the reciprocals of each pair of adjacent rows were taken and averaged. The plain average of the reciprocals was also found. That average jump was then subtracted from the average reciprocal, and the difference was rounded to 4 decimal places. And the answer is 0.0628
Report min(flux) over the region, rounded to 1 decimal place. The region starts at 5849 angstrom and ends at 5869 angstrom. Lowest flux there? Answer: 14.5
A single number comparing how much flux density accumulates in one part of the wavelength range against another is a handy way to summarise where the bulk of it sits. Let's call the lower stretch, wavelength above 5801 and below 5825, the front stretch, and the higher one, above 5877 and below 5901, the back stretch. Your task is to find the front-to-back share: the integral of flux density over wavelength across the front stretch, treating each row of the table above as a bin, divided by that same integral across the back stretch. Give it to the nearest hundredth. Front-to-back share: 1.46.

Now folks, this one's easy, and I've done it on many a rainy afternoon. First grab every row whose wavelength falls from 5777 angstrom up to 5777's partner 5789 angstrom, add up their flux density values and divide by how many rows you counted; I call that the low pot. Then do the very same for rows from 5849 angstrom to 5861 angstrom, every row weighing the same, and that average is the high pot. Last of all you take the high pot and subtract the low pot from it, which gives 0.13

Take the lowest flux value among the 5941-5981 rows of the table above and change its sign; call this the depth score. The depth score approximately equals -14.7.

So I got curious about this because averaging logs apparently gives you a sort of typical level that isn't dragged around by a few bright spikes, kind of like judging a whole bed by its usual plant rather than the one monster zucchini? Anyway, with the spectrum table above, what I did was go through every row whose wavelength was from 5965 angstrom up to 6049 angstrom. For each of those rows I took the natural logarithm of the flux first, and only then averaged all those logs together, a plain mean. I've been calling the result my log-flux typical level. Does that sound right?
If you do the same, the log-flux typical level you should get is 2.759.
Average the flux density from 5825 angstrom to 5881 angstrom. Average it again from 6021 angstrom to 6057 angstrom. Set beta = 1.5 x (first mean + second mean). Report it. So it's 47.5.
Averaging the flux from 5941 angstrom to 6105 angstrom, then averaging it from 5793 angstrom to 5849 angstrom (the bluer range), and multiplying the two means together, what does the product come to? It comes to 252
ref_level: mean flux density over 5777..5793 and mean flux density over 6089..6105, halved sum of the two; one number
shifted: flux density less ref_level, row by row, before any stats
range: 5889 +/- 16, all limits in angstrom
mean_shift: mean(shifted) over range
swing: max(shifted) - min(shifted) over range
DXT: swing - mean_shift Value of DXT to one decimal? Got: 12.6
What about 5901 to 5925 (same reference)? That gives 0.9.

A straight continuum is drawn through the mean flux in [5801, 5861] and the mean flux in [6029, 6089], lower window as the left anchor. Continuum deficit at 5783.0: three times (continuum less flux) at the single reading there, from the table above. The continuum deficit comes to 3.3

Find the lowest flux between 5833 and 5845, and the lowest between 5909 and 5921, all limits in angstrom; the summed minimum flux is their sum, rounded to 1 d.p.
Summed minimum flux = 30.9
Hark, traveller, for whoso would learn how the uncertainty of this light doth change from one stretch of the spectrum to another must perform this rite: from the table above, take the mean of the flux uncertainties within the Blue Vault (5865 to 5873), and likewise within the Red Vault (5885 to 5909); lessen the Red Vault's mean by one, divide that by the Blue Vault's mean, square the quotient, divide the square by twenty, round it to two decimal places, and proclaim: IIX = 0.54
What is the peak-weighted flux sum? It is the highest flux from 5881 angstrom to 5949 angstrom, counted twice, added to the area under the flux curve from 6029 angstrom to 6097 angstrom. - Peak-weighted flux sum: 1124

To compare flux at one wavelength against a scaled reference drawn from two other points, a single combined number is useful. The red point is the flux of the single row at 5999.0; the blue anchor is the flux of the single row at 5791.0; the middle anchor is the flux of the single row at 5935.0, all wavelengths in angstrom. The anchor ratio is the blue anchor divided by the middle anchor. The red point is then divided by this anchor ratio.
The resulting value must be 16.6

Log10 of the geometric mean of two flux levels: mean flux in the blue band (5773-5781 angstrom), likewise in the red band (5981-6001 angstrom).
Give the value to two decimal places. 1.19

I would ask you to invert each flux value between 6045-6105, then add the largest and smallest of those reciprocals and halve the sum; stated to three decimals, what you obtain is 0.067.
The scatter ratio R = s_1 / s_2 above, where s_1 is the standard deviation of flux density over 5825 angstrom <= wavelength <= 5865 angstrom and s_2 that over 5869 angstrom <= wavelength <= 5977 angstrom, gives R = 0.3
